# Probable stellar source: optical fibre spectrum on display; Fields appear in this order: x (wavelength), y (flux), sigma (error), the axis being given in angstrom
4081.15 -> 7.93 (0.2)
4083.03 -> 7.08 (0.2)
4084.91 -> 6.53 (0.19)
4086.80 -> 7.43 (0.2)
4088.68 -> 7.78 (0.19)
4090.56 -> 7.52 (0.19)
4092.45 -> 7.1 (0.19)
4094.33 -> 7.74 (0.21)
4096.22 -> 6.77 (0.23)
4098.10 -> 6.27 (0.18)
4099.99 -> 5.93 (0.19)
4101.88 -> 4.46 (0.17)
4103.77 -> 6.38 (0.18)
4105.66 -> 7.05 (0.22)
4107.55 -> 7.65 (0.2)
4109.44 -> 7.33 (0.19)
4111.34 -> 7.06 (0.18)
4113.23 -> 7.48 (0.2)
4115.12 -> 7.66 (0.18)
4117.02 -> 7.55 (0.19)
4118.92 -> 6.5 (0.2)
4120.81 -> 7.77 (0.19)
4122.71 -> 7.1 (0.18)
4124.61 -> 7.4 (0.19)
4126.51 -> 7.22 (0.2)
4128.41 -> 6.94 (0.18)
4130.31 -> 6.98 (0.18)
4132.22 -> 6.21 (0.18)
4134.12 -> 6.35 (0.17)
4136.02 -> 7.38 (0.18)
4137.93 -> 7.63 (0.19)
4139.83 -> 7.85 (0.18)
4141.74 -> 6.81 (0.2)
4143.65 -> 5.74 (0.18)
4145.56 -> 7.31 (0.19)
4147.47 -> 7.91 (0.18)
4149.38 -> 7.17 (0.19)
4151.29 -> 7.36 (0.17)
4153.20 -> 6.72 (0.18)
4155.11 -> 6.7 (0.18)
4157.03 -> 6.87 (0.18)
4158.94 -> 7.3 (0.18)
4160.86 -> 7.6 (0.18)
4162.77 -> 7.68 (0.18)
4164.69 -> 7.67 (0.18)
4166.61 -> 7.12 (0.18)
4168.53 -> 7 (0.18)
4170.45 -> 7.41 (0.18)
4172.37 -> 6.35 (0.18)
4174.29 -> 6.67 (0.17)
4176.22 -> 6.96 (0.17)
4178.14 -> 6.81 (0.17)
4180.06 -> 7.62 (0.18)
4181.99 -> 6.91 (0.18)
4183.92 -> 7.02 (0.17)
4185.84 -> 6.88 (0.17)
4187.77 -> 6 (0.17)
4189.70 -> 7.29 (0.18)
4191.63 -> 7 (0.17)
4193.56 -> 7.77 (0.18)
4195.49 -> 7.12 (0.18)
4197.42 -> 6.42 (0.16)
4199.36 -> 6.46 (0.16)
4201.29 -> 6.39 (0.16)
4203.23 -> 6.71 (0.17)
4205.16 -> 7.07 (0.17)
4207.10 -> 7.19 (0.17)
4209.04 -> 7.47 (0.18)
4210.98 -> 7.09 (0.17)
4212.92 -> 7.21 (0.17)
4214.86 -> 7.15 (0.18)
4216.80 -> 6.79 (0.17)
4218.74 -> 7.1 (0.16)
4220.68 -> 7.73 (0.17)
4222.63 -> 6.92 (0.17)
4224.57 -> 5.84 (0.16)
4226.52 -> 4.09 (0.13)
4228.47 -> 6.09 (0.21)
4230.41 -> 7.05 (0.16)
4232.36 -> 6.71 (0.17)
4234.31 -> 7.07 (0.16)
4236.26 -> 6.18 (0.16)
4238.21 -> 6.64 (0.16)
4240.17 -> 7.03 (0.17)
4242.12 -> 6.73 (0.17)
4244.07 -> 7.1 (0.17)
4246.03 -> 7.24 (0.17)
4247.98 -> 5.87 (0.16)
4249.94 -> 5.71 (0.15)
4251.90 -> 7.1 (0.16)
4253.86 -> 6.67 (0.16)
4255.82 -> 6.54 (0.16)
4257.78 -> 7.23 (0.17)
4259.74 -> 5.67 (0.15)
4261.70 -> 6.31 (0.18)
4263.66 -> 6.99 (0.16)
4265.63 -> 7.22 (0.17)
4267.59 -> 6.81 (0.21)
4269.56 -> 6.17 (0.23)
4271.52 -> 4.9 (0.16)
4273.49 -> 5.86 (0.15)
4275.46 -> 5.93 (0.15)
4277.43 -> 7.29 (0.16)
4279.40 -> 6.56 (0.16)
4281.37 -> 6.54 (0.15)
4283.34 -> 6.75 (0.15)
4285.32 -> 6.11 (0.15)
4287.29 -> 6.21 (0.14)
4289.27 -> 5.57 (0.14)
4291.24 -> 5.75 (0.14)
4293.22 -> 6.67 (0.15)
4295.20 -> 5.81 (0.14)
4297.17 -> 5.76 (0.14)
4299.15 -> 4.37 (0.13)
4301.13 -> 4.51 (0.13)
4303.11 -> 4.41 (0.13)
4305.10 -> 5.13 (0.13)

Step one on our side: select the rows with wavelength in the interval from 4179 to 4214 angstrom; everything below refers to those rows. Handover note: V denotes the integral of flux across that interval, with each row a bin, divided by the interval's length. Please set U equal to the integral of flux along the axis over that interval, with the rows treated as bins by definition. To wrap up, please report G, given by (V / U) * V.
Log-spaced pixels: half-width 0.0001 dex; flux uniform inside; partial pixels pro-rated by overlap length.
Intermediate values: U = 244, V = 6.98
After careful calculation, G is 0.199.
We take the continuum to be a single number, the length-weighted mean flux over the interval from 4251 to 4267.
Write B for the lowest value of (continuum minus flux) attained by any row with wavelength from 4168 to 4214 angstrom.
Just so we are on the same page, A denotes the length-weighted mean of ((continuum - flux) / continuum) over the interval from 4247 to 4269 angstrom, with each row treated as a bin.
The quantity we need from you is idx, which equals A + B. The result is -1.03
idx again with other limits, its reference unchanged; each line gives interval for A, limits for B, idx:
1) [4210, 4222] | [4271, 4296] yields -0.64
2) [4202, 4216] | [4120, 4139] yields -1.11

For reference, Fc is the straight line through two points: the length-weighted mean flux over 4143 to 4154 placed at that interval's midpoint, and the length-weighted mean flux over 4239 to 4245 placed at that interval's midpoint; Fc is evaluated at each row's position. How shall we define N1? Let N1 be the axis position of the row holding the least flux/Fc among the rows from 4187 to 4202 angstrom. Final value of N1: 4187.77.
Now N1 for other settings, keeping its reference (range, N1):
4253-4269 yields 4259.74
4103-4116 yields 4103.77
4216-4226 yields 4224.57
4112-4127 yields 4118.92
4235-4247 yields 4236.26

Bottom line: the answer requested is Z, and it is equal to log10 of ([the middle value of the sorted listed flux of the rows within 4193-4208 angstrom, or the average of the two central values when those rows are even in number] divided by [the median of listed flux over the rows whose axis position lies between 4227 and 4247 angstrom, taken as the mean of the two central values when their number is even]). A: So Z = 0.001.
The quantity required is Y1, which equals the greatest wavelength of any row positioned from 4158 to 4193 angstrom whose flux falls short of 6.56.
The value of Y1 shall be 4187.77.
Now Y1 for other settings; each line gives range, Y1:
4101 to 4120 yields 4118.92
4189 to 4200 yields 4199.36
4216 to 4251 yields 4249.94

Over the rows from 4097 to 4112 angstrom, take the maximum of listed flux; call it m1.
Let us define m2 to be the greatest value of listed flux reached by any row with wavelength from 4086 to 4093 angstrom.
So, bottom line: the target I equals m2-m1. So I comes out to 0.1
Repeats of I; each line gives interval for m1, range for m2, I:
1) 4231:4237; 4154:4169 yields 0.6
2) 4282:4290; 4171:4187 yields 0.9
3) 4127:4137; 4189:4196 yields 0.4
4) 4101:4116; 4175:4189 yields 0.0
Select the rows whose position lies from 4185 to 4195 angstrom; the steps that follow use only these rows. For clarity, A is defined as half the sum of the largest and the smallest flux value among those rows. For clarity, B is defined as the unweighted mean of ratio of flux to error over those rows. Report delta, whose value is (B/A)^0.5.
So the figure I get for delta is 2.41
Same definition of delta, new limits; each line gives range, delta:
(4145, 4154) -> 2.34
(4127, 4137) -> 2.37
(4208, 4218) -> 2.40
